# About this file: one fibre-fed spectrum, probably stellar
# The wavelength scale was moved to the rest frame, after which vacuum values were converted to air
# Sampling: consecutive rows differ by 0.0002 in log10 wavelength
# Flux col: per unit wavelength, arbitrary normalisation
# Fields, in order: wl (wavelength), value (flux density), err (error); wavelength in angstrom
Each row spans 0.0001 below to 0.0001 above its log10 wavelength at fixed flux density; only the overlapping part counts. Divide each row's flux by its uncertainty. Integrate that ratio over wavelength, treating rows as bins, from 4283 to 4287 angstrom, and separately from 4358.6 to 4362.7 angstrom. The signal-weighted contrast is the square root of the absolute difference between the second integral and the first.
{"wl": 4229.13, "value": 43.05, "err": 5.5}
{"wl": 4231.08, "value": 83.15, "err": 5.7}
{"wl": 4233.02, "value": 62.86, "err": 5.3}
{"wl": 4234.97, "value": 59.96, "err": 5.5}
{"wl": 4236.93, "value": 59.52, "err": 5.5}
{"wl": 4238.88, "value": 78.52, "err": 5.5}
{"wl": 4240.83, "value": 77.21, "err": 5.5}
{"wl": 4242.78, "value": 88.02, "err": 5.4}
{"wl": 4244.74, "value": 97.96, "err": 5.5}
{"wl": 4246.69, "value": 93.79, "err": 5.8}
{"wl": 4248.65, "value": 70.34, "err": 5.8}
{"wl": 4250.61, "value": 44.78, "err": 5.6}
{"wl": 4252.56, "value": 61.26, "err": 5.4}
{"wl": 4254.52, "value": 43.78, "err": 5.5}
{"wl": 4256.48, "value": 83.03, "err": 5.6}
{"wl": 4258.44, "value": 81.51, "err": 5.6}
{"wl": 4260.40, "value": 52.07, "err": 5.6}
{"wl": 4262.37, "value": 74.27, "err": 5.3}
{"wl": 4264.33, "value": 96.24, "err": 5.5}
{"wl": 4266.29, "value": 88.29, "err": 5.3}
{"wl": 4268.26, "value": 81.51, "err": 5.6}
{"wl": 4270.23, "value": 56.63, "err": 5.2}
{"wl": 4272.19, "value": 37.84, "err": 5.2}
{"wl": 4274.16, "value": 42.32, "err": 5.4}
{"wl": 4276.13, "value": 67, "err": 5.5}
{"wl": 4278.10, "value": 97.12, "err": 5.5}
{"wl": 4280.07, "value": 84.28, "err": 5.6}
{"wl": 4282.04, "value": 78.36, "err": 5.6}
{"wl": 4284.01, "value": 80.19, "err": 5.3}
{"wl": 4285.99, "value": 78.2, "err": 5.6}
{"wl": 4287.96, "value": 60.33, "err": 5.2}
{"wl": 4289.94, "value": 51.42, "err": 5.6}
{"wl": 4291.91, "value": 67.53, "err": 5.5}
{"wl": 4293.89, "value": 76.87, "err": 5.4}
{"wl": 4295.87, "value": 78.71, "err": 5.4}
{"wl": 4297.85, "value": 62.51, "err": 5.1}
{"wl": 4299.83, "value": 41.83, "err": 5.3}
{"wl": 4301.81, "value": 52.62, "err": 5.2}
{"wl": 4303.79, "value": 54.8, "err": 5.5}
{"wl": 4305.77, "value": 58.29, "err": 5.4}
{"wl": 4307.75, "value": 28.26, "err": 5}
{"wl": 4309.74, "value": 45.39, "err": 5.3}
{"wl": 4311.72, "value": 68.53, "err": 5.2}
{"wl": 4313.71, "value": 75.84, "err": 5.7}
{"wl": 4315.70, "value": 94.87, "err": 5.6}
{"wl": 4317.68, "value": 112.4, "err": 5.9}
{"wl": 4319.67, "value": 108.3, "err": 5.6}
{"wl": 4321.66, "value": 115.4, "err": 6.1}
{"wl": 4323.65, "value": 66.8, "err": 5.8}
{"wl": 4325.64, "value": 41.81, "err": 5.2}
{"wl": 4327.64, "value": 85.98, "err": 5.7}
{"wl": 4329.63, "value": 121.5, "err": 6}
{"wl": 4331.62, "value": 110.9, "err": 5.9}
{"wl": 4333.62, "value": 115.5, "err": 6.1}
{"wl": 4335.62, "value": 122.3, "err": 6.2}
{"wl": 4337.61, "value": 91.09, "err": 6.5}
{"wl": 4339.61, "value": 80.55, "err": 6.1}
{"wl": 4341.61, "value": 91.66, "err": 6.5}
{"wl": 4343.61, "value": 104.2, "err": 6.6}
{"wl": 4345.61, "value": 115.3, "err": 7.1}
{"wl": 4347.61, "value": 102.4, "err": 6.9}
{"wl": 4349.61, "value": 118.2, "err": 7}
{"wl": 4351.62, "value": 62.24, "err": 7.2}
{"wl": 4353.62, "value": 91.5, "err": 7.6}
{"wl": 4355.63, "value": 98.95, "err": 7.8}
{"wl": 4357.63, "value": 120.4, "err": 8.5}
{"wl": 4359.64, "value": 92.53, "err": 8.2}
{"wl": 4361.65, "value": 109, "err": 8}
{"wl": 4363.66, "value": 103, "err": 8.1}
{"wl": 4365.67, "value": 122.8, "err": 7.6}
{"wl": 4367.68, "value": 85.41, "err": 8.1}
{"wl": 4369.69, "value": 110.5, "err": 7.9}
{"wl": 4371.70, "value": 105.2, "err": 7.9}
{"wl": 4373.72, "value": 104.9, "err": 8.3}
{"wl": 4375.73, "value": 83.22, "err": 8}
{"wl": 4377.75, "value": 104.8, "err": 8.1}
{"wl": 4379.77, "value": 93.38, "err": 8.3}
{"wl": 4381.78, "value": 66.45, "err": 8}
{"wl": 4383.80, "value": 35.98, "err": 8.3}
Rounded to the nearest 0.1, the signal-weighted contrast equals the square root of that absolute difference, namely 2.7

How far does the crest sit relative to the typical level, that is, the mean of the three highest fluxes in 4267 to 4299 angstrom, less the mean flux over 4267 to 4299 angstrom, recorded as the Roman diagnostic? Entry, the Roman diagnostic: 18.8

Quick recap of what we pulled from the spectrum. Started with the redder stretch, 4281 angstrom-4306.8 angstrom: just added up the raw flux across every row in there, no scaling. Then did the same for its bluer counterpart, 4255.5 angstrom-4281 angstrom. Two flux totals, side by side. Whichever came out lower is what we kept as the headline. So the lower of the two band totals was 842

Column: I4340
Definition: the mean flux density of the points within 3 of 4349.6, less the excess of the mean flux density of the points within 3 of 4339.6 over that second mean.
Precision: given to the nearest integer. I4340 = 101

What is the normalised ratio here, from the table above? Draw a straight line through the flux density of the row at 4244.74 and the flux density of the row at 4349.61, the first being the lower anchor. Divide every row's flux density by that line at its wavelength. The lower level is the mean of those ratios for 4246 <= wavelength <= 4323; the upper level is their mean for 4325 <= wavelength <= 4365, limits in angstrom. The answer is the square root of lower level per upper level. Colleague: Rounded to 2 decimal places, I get 0.89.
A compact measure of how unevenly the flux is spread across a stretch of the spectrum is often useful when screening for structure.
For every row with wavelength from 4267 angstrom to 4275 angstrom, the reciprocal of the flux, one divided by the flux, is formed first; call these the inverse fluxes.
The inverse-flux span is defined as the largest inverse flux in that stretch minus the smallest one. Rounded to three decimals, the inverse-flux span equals 0.014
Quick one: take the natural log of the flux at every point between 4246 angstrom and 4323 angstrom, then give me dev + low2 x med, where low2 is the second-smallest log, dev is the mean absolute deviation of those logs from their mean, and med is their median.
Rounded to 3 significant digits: 15.7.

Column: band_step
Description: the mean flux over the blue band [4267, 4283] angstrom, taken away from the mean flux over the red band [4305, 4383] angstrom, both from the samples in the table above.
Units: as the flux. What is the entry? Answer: 25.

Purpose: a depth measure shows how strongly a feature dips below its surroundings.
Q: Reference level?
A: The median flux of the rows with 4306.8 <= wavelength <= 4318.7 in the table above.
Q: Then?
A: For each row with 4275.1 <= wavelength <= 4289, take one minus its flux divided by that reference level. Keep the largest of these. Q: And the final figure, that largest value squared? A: 0.03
